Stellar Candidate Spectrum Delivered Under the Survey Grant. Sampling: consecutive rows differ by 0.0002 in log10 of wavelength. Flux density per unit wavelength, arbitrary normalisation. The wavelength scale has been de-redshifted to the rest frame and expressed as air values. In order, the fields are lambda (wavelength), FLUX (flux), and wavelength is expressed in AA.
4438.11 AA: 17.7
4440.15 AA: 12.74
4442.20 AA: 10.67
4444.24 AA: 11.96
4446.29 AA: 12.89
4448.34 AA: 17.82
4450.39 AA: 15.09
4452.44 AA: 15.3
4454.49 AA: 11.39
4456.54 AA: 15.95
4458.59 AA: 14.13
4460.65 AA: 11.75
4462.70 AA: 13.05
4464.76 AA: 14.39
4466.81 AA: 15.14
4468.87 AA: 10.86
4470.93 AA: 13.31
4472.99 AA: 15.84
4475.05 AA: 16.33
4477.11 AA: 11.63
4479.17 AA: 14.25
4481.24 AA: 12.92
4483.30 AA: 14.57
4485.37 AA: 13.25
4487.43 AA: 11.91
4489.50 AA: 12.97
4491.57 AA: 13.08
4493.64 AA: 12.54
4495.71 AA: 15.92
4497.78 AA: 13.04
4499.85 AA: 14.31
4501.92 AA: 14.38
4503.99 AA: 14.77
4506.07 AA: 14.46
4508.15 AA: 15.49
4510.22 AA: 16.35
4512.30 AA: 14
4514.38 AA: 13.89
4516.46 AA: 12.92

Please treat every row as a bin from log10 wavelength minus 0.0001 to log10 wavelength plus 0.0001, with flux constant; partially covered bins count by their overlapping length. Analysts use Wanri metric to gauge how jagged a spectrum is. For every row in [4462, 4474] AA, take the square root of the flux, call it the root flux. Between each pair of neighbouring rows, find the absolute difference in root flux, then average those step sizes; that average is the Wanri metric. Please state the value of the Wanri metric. 0.31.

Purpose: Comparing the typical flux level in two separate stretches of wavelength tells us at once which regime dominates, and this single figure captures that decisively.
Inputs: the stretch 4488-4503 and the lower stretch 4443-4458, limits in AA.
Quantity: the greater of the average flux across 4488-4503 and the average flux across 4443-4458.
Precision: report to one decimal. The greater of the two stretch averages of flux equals 14.3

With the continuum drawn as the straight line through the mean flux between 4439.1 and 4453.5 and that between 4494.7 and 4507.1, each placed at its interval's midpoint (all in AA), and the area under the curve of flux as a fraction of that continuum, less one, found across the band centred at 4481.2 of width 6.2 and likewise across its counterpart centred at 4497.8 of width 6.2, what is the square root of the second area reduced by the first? 0.4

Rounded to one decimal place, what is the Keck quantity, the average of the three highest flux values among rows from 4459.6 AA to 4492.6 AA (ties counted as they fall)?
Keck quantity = 15.8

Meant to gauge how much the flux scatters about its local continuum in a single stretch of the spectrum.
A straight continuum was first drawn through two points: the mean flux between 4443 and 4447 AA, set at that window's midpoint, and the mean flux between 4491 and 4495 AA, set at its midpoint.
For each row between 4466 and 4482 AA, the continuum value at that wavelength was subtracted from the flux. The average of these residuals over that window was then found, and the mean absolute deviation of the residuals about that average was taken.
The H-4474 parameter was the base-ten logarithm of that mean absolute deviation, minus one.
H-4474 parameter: -0.79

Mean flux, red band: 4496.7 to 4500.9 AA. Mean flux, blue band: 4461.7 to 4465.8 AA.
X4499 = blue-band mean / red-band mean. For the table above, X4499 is 1.00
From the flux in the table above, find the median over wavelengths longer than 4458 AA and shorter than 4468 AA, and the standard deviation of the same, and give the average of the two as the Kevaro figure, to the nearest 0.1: 7.7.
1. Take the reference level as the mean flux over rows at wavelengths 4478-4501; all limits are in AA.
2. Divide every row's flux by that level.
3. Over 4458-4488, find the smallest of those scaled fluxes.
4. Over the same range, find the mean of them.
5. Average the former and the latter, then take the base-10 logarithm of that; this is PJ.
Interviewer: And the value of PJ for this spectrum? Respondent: -0.044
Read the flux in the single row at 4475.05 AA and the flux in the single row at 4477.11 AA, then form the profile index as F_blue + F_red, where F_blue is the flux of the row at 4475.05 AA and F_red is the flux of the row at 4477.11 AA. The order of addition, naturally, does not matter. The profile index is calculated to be 28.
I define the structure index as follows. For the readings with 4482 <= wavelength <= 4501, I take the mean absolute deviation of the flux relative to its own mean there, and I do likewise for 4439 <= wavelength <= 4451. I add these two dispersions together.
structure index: 2.9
